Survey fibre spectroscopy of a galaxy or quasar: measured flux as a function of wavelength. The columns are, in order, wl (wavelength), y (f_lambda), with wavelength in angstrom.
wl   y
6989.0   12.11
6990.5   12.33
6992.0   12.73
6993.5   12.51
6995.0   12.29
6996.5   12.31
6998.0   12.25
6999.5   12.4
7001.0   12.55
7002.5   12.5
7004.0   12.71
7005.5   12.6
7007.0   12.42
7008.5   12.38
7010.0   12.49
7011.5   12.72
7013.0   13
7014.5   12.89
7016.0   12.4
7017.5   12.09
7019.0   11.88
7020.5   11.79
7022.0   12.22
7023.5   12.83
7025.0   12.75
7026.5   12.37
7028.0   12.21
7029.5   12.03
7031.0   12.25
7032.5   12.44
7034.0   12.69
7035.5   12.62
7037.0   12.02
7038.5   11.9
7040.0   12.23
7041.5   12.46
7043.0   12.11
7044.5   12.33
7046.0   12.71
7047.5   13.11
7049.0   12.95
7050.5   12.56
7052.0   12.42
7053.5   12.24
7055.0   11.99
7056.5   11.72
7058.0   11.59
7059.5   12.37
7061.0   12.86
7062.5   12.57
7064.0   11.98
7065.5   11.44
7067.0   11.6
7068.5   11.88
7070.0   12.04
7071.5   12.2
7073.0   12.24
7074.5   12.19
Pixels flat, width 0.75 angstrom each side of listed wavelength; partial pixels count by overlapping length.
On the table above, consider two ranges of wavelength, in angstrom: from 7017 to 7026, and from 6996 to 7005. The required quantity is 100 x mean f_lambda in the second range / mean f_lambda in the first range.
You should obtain 101.6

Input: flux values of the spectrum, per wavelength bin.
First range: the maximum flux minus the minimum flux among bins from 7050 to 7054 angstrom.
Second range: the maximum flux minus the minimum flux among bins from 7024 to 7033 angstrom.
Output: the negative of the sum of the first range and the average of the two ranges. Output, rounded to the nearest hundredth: -0.84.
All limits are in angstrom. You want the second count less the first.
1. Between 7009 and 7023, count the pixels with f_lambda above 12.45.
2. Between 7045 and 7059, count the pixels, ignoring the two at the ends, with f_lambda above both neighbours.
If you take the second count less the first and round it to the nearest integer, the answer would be -3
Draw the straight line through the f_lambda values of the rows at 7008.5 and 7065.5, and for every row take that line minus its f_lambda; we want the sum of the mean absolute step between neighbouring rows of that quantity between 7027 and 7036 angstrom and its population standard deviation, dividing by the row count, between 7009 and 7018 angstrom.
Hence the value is 0.48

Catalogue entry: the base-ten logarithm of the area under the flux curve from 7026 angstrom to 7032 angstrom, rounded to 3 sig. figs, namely 1.87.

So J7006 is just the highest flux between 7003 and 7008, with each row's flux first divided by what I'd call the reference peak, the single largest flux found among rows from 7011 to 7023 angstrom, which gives 0.978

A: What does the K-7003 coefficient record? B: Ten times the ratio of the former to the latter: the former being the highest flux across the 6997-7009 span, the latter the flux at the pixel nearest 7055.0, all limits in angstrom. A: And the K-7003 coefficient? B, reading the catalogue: 10.6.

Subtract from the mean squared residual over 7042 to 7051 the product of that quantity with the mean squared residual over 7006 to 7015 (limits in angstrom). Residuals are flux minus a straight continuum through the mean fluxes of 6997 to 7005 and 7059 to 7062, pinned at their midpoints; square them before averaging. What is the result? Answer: 0.11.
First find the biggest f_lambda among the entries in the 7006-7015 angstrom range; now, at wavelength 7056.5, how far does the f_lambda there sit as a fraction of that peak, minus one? -0.10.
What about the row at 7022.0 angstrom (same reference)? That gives -0.06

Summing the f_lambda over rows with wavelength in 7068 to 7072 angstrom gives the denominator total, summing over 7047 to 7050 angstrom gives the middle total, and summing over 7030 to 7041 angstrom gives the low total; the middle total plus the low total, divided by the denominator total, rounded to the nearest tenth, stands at 3.1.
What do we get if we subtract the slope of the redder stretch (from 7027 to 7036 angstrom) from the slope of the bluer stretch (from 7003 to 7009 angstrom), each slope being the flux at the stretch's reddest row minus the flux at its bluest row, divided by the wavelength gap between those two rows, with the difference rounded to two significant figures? -0.13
